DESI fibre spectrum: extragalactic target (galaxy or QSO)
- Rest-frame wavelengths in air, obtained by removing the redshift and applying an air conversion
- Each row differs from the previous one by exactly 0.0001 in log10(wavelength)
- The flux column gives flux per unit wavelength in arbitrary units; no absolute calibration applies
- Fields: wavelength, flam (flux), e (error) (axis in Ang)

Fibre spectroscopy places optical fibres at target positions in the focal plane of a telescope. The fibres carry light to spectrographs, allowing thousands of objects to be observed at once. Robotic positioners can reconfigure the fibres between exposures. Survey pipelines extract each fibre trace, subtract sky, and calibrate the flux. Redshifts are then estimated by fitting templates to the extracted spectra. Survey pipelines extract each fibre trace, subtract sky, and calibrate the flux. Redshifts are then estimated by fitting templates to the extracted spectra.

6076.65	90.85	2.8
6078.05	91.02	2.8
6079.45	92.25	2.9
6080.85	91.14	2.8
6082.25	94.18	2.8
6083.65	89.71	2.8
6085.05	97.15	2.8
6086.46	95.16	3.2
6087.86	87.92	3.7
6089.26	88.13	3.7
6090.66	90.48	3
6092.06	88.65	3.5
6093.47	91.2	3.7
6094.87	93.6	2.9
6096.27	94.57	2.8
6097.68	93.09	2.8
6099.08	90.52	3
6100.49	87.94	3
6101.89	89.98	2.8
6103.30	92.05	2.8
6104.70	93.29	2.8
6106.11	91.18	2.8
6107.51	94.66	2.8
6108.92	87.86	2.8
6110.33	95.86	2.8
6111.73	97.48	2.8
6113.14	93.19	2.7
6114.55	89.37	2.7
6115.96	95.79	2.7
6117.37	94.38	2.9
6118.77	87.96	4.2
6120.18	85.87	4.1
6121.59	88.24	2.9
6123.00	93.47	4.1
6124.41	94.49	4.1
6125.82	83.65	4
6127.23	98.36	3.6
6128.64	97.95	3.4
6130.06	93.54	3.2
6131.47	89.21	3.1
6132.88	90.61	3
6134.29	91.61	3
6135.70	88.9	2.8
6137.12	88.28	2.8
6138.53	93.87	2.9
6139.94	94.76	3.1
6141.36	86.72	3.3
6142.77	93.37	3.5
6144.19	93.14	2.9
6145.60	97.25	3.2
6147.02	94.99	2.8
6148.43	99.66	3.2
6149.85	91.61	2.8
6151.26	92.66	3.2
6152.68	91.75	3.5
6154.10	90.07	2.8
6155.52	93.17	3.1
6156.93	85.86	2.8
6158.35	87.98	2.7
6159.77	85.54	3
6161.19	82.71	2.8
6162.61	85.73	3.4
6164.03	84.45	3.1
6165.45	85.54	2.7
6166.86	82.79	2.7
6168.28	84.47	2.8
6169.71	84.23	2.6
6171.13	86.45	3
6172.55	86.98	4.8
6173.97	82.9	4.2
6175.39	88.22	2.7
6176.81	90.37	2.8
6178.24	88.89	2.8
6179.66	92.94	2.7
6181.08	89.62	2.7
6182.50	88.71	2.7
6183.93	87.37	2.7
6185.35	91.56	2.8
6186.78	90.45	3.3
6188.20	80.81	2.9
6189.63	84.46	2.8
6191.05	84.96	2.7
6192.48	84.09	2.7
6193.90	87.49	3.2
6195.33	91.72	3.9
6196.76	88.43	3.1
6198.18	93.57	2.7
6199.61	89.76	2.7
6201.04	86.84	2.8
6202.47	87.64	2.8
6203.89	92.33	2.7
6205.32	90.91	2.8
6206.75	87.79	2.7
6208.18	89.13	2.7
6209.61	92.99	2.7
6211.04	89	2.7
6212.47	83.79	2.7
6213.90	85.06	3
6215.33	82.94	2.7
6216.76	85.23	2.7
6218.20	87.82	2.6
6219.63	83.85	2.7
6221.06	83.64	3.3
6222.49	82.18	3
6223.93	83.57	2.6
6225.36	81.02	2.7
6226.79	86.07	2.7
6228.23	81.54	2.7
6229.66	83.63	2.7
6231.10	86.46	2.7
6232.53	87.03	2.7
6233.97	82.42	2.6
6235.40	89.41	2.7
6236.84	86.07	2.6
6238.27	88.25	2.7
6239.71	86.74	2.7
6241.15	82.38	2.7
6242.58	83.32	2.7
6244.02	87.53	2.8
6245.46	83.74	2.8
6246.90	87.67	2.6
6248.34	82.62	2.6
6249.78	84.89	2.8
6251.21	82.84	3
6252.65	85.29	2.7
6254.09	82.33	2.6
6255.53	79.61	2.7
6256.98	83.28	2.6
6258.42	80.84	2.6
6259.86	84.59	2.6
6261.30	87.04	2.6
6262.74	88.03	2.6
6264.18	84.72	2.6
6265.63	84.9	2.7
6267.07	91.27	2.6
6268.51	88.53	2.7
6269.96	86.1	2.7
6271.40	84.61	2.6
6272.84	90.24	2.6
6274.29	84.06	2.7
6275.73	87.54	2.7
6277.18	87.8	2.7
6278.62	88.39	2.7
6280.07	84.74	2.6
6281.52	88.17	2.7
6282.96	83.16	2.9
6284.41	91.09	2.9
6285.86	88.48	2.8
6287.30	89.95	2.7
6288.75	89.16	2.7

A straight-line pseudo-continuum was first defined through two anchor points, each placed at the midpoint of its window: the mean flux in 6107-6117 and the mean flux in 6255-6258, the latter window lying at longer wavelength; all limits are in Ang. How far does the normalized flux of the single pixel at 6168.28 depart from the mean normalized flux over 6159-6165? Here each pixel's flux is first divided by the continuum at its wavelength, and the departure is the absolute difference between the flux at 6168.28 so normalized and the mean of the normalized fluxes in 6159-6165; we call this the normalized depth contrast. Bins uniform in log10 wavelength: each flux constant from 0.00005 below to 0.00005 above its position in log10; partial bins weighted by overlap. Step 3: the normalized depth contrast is 0.004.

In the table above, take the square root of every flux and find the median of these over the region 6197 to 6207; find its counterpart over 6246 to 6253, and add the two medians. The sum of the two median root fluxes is 18.7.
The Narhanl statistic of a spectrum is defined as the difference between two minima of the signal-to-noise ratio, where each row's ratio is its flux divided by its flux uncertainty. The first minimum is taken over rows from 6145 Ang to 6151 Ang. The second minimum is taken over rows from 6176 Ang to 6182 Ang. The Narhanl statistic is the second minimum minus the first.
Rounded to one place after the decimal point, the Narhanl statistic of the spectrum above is 1.4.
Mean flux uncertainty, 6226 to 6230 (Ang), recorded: 2.70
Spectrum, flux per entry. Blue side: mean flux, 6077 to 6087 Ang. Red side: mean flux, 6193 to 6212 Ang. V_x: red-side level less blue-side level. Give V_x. -3.1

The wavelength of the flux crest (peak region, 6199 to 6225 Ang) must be 6209.61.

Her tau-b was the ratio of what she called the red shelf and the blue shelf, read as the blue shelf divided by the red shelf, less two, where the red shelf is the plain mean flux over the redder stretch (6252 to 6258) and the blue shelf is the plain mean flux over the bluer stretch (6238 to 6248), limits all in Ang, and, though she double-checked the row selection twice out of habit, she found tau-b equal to -0.96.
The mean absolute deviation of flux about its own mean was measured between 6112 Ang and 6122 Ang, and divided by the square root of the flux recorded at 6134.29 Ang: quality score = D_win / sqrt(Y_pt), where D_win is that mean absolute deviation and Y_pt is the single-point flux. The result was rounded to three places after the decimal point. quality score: 0.337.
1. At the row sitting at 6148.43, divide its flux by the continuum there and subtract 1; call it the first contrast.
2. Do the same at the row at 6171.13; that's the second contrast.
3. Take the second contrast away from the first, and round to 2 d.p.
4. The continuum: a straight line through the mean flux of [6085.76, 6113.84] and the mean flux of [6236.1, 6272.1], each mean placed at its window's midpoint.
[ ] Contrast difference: 0.14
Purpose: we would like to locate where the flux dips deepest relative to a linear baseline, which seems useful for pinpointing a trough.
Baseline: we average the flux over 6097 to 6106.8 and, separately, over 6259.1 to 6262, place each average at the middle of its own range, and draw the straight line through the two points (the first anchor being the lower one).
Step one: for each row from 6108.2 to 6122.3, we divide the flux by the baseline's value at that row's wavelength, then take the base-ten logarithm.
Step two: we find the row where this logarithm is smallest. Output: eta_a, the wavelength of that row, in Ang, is 6120.18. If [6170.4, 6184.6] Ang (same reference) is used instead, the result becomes 6173.97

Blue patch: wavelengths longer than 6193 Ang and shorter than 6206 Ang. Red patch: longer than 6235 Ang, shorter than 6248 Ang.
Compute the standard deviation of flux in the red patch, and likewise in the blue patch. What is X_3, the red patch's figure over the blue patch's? 1.0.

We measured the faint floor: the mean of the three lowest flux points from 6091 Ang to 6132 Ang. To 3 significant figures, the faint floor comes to 85.8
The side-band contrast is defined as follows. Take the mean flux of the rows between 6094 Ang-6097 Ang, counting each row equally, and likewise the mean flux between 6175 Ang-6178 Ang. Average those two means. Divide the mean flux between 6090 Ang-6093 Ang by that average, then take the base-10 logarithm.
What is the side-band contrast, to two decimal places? -0.01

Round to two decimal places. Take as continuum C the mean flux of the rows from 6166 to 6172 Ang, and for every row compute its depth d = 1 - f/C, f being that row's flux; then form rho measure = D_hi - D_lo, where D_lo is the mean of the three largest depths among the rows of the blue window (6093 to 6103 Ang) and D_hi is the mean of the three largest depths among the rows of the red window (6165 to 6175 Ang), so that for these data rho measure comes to 0.07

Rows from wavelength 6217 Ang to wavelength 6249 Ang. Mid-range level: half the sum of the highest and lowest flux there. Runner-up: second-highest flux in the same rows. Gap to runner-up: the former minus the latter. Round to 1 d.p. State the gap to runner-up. -3.0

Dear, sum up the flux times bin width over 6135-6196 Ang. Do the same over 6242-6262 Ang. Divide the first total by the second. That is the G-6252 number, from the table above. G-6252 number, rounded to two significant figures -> 3.2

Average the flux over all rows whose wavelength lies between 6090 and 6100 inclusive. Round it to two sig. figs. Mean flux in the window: 92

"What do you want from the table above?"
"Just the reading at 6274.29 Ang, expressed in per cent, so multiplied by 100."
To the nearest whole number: 8406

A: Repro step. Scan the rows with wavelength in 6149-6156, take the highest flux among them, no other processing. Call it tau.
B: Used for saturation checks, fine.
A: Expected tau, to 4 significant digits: 93.17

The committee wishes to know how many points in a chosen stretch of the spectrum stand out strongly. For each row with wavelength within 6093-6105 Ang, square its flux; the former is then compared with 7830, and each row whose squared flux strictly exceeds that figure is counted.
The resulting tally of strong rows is 8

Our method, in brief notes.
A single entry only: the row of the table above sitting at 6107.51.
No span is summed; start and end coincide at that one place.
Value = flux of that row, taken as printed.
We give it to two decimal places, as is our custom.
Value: 94.66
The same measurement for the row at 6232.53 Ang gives 87.03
